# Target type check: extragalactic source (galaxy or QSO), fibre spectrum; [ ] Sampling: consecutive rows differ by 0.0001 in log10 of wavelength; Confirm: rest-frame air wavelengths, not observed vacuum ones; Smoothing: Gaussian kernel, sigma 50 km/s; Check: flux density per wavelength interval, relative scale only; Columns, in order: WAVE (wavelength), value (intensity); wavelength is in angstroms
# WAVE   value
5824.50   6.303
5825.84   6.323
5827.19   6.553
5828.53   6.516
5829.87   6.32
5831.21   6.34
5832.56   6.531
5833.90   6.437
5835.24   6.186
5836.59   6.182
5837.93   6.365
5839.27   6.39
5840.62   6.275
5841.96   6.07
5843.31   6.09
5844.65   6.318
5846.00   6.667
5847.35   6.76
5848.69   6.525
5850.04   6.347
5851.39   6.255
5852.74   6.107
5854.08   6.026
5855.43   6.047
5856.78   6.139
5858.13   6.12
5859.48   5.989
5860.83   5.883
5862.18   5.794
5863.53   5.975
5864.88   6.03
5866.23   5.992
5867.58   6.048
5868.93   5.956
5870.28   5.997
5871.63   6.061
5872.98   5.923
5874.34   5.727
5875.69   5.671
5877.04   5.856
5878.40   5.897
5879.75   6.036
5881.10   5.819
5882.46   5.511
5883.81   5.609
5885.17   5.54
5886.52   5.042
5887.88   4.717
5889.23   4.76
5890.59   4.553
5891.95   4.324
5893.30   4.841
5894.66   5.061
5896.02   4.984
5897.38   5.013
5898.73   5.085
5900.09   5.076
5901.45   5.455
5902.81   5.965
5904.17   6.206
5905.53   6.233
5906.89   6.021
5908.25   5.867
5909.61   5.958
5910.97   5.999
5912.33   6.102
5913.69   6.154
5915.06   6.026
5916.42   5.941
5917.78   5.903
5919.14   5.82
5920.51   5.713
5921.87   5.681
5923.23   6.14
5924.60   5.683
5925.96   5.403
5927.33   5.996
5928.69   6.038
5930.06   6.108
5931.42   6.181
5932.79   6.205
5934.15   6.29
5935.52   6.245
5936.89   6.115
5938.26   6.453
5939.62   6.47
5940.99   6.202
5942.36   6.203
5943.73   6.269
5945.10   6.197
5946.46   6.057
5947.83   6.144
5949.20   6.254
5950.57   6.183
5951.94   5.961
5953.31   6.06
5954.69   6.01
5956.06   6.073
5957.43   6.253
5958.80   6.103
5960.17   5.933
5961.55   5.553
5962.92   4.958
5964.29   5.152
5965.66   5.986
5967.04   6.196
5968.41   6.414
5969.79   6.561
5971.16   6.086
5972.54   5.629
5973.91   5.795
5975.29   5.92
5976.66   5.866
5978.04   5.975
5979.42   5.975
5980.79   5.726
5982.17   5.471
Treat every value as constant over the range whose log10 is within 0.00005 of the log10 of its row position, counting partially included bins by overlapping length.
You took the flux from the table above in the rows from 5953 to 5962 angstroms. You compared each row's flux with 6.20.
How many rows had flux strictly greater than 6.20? 1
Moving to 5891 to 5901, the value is 0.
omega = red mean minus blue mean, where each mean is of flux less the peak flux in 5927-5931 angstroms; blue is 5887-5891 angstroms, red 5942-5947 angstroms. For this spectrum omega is 1.5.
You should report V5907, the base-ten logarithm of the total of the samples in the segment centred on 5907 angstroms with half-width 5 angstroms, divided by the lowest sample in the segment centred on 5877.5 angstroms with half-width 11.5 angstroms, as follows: 1.0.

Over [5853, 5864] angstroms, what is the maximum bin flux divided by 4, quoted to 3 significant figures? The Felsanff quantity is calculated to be 1.53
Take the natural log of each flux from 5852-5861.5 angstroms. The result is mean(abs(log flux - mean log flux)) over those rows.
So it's 0.011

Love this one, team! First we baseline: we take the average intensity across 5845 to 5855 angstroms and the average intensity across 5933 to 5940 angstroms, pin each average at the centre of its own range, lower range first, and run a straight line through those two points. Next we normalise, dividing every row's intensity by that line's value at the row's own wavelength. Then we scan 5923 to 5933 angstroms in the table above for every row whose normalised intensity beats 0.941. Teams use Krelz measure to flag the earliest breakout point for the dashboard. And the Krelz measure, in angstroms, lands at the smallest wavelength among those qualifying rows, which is 5923.23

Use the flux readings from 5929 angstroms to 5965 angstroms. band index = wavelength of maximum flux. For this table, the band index 5939.62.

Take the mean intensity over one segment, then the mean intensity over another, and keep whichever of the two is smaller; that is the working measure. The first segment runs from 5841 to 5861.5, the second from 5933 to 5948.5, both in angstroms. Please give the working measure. 6.2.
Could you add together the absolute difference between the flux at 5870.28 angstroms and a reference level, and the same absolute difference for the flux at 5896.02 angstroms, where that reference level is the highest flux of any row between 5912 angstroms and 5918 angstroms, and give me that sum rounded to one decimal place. 1.3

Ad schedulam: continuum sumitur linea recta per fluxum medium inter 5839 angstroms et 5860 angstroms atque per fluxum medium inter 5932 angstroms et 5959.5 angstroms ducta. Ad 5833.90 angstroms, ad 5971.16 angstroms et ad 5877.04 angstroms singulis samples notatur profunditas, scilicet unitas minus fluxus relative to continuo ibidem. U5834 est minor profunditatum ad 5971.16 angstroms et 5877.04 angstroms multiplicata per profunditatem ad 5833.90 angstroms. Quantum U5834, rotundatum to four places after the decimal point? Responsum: -0.0004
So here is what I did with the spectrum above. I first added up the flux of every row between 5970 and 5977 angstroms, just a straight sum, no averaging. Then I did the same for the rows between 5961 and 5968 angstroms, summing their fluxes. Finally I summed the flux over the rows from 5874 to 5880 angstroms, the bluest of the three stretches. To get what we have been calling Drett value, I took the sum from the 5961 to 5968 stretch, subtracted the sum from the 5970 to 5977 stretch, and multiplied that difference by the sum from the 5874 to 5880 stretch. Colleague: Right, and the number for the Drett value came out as -42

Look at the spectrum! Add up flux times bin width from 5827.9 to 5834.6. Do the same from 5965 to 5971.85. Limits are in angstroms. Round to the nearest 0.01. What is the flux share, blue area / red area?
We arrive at 1.01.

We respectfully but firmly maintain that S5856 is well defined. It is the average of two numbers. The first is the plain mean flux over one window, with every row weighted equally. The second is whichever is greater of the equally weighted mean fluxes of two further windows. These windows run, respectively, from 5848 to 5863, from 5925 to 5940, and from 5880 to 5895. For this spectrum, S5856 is 6.12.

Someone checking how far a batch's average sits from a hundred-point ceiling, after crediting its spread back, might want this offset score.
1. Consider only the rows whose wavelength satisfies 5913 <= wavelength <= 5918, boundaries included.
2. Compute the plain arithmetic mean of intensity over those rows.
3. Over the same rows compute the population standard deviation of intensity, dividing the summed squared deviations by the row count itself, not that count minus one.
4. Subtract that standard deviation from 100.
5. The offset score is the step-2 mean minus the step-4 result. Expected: -93.9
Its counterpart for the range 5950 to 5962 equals -93.8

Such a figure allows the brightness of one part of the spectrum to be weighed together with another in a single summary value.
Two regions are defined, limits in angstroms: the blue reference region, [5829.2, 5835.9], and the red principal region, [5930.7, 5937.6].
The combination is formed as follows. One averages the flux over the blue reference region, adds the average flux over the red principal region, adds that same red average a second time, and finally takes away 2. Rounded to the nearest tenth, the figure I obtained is 16.8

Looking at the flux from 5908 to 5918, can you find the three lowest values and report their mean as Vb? 5.9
